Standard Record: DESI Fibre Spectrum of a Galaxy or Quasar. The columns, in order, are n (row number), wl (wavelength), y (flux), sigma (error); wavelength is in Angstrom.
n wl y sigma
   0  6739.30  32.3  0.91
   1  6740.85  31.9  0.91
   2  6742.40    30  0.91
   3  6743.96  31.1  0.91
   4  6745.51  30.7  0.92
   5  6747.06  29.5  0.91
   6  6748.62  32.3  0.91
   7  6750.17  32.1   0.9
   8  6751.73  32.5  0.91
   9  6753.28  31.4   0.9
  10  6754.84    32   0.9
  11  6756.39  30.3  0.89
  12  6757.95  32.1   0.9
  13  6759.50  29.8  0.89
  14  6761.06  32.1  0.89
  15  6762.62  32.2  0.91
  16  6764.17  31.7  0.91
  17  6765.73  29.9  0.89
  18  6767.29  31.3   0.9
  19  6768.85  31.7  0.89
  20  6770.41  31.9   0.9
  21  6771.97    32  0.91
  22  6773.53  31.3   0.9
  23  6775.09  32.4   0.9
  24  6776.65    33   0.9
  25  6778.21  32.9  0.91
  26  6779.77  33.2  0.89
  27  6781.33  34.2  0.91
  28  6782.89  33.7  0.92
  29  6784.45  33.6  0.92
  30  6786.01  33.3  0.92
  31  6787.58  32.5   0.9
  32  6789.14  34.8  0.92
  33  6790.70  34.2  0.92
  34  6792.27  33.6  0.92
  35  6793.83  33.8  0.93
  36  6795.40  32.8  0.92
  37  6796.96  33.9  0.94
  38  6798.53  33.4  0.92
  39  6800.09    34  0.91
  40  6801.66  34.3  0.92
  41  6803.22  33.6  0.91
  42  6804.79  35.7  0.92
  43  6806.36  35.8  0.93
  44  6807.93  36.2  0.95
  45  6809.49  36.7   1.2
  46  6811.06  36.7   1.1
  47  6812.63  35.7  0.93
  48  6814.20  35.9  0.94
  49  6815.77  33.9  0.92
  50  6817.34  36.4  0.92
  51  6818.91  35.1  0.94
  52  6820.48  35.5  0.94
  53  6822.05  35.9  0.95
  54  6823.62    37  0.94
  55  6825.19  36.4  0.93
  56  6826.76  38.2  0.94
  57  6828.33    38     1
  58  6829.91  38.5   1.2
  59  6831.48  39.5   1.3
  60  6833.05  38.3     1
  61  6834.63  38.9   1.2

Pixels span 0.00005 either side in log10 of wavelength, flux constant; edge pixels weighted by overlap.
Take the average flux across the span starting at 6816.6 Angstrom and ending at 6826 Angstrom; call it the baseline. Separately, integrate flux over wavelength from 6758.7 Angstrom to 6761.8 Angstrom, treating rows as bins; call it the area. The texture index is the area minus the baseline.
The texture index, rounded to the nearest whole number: 60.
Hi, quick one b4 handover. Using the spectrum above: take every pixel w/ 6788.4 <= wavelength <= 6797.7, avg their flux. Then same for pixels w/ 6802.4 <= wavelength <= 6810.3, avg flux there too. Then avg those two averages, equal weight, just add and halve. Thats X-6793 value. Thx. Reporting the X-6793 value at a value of 34.7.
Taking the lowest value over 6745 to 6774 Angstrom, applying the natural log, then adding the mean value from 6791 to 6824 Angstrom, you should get 38.4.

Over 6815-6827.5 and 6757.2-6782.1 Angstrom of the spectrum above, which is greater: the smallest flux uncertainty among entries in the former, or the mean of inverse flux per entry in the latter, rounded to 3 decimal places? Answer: 0.920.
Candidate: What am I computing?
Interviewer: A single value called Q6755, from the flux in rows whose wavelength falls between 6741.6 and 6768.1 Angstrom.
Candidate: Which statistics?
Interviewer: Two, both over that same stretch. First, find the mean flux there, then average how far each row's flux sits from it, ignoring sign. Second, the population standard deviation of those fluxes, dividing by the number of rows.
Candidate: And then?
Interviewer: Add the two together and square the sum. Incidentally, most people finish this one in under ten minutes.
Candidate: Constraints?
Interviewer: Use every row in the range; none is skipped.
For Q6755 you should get 3.4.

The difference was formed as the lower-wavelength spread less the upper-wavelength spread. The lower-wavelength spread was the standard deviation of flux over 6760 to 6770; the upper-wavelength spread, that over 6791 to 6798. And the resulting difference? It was 0.3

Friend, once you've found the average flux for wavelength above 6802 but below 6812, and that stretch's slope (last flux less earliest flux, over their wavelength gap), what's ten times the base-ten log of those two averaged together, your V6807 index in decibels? 12.6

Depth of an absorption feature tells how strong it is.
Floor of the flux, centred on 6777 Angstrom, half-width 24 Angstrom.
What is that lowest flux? 29.8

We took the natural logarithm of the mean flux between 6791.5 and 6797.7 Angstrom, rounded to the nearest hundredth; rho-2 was 3.51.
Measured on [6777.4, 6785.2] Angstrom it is 3.51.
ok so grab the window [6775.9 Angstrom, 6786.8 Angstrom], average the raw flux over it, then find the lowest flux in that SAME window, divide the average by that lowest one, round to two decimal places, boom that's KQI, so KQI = 1.02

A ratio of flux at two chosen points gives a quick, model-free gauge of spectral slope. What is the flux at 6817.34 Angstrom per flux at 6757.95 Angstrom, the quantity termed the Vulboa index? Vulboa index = 1.13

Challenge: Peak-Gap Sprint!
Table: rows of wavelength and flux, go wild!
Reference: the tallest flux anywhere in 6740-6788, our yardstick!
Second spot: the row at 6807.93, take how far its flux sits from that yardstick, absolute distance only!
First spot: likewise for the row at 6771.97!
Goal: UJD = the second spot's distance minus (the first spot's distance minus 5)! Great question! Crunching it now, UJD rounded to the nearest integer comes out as 5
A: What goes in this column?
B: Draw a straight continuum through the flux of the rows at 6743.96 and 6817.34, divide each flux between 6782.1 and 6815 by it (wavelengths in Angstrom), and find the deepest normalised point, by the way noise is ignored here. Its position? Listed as 6795.40 Angstrom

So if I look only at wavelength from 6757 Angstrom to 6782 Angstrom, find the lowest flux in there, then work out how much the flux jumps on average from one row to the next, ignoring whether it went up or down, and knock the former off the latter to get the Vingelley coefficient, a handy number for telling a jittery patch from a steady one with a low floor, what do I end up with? -28.9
